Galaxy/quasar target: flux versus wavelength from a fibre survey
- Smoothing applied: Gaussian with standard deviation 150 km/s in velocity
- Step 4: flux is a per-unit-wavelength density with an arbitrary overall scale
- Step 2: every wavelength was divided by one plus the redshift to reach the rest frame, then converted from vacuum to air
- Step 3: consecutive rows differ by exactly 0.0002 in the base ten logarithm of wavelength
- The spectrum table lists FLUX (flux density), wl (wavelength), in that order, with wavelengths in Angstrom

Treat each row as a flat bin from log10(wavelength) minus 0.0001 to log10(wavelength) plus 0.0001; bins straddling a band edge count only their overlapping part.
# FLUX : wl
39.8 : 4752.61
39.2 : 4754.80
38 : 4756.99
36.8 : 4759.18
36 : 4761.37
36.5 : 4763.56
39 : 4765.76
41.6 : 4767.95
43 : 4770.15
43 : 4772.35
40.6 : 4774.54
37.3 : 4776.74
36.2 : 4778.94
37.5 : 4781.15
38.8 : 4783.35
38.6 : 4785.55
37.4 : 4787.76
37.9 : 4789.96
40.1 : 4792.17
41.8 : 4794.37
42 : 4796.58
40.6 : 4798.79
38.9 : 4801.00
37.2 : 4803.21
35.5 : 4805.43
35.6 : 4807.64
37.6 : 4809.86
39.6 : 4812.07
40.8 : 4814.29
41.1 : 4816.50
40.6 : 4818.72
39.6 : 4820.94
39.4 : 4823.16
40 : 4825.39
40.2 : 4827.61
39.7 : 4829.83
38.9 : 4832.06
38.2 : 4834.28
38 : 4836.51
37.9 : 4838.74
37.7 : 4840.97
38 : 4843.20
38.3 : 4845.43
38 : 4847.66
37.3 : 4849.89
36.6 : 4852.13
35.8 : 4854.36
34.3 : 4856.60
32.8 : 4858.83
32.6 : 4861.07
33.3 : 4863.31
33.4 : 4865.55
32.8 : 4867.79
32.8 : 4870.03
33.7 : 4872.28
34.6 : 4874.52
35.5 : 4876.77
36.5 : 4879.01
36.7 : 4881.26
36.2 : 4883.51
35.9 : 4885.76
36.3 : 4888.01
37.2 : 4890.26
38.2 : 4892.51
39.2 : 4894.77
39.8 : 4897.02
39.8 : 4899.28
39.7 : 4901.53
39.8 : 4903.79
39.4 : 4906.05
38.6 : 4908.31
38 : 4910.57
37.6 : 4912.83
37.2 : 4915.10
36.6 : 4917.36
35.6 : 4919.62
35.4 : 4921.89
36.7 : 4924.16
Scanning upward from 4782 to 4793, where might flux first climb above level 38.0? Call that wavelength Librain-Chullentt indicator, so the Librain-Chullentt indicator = 4783.35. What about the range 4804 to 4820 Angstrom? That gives 4812.07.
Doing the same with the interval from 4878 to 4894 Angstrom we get 4892.51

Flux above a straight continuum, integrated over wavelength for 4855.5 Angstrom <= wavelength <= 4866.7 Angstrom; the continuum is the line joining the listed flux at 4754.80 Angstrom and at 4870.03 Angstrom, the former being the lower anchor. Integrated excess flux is 0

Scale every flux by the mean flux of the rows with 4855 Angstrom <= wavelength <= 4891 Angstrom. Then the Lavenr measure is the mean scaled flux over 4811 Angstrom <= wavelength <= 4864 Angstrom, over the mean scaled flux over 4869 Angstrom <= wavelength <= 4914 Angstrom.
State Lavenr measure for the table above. 1.02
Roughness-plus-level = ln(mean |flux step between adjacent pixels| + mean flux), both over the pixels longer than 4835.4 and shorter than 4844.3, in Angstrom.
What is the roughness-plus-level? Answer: 3.64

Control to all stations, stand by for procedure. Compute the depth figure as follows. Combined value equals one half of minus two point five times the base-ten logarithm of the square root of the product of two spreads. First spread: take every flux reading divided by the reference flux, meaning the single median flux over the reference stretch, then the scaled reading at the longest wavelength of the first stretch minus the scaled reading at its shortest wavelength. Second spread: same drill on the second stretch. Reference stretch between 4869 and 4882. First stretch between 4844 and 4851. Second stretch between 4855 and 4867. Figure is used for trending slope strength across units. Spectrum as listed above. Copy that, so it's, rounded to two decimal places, 1.96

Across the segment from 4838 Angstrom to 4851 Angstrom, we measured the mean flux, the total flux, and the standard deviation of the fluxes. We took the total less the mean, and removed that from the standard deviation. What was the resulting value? -189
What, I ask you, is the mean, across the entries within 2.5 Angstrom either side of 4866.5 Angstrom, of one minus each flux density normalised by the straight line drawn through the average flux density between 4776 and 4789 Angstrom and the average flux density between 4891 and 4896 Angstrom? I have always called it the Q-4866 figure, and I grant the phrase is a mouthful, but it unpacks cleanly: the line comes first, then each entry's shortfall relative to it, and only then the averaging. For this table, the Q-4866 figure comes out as 0.14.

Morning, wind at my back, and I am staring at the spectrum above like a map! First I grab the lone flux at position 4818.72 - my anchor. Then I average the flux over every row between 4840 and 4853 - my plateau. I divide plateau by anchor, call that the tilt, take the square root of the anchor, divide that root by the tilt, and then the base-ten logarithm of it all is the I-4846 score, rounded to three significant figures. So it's 0.837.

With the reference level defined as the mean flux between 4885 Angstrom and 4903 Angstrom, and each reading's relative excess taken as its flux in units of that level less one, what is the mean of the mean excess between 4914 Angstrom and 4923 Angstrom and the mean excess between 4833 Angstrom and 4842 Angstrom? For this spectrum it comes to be -0.03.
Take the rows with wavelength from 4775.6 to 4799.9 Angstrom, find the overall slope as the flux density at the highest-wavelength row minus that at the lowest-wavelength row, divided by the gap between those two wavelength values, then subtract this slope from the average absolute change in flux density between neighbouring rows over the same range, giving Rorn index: 1.0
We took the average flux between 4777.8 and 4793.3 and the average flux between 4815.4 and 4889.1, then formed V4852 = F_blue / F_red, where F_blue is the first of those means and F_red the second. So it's 1.04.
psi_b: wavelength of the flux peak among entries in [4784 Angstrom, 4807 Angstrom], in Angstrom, 4796.58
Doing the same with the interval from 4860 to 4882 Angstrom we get 4881.26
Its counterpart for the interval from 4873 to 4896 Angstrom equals 4894.77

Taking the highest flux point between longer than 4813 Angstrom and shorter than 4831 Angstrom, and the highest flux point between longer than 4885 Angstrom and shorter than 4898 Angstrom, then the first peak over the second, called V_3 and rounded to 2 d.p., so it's 1.03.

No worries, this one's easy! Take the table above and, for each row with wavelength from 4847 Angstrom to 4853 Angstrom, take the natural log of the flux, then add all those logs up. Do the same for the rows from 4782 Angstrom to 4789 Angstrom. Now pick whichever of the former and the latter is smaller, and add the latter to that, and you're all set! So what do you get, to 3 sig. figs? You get 21.8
